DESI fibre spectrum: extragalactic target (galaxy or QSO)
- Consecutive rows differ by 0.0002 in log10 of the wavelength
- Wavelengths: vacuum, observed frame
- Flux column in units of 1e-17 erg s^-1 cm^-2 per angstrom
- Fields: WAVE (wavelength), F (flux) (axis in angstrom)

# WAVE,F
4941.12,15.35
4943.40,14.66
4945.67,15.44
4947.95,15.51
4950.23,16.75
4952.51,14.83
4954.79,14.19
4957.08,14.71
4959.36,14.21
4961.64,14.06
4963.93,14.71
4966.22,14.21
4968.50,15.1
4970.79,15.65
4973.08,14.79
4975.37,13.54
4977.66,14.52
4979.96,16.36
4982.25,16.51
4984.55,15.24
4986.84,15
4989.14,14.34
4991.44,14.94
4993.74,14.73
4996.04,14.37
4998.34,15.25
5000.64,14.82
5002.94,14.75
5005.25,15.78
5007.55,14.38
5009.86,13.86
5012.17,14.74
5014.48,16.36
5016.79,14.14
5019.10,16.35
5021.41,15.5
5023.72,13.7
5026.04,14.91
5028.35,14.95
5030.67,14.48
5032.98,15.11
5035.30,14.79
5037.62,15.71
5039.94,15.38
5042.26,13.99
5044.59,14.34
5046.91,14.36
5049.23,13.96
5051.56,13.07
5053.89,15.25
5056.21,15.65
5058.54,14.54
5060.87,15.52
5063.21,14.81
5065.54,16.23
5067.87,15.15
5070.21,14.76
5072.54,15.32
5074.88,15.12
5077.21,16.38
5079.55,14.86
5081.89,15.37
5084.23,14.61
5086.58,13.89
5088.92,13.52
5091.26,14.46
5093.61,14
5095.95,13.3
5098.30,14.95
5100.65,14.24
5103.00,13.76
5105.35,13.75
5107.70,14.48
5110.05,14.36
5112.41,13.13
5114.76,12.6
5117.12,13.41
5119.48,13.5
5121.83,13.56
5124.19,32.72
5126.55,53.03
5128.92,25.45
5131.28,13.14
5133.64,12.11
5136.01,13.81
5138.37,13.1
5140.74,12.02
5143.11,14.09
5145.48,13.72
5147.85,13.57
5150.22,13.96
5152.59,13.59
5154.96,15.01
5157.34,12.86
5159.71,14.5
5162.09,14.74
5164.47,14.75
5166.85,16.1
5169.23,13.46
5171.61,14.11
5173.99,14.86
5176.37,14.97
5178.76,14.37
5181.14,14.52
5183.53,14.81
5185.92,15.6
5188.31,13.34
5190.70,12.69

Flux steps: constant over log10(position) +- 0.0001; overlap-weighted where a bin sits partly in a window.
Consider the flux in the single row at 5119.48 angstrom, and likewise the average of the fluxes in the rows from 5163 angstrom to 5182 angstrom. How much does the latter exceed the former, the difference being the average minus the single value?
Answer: 1.1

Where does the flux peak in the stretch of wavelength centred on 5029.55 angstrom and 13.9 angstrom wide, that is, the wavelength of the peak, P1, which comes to 5032.98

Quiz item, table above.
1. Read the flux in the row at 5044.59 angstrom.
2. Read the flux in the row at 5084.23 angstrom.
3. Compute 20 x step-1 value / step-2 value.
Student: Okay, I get 19.6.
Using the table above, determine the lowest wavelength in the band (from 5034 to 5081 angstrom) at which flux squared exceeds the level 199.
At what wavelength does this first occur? 5035.30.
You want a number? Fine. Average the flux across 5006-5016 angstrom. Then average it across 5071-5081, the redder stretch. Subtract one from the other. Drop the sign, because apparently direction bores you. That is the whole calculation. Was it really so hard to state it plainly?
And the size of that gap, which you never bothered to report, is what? 0.6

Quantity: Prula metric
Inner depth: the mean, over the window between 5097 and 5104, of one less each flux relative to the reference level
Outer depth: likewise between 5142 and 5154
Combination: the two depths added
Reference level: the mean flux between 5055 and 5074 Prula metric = 0.16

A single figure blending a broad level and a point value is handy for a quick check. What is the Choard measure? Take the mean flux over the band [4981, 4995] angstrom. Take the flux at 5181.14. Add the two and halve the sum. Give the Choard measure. 14.8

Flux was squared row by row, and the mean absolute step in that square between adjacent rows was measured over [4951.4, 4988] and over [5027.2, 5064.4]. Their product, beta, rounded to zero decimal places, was 473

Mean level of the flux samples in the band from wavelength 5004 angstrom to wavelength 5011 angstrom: 14.7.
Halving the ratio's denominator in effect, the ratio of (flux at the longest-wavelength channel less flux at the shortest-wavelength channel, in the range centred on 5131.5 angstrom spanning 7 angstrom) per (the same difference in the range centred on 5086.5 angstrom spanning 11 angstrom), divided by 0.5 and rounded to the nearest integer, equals 29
